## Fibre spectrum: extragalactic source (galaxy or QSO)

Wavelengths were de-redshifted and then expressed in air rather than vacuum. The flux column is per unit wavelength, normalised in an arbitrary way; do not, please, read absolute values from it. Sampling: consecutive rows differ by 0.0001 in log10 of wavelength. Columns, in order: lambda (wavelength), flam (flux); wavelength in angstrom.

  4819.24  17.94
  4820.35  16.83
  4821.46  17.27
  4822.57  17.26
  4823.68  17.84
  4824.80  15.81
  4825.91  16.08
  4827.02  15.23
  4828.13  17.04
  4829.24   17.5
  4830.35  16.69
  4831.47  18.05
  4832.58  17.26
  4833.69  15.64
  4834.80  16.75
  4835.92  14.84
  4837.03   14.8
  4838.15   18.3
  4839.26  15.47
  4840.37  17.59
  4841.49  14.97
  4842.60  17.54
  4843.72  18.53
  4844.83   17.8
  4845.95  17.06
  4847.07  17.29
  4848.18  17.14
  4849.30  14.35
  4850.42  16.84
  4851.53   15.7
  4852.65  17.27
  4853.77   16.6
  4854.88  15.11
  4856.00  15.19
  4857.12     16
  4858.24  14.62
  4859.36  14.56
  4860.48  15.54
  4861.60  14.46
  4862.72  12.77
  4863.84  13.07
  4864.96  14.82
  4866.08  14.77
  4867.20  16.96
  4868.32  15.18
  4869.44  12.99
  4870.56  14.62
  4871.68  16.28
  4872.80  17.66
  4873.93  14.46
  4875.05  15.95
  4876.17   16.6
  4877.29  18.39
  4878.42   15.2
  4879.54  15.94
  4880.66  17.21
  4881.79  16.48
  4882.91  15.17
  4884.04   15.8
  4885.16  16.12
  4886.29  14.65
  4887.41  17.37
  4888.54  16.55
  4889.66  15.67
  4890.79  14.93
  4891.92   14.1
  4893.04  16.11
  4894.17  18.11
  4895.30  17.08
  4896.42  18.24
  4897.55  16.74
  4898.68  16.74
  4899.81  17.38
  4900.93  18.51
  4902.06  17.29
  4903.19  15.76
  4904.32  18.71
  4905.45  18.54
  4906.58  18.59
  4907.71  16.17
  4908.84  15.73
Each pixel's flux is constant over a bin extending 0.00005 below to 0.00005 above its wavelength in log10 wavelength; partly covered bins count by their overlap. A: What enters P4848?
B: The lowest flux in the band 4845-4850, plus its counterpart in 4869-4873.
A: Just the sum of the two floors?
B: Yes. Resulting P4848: 27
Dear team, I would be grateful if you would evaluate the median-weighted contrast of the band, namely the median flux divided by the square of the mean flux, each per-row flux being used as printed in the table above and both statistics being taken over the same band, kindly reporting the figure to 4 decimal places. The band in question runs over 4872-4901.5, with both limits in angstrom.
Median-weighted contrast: 0.0612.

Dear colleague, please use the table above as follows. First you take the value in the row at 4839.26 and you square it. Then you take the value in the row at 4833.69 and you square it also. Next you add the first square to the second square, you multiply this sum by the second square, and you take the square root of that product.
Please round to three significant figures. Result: 344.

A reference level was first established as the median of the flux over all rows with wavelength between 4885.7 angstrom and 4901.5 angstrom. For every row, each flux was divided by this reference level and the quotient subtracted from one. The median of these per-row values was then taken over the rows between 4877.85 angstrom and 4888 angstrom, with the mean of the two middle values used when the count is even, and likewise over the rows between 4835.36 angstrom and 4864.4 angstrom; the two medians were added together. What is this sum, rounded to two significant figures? 0.11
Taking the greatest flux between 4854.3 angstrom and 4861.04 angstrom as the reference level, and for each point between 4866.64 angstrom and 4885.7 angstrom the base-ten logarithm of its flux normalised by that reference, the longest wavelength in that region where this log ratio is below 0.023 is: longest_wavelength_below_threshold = 4885.16 angstrom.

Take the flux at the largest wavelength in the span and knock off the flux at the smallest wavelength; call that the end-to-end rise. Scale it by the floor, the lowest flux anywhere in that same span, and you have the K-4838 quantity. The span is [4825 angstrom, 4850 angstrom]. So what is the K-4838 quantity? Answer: -0.12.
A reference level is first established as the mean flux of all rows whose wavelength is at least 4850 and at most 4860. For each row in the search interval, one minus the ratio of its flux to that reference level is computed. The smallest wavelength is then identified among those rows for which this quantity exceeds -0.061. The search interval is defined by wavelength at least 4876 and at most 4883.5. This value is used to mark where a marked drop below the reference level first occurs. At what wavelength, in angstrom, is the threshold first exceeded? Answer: 4876.17 angstrom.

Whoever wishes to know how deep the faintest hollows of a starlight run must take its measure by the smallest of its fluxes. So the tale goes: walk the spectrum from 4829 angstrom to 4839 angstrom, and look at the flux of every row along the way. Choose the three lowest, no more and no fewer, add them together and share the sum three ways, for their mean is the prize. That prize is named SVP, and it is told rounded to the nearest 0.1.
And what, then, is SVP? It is 15.1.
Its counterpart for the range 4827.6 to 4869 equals 13.4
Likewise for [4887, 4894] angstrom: 14.9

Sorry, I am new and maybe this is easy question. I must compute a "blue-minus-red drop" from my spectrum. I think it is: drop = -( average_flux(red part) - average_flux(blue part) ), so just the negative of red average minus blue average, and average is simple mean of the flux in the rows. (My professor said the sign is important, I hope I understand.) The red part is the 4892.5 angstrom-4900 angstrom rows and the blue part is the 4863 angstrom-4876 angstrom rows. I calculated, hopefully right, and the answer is -2.0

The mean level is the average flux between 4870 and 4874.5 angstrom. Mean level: 15.8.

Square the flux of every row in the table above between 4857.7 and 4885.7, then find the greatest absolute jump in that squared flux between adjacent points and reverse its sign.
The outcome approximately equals -107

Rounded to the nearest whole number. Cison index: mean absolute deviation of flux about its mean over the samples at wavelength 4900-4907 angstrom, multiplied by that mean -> 16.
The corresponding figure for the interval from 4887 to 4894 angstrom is 14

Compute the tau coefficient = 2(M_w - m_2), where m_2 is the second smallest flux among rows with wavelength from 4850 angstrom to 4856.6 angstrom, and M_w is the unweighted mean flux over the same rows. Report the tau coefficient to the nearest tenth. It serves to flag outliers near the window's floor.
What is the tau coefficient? 1.9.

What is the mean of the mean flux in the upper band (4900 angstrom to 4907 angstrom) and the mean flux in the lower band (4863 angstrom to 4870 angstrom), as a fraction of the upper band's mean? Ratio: 0.91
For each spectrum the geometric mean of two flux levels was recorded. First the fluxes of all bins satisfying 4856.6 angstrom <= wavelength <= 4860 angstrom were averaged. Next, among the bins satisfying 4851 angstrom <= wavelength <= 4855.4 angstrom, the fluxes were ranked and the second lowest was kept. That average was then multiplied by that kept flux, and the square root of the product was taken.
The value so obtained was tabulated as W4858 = 15.4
